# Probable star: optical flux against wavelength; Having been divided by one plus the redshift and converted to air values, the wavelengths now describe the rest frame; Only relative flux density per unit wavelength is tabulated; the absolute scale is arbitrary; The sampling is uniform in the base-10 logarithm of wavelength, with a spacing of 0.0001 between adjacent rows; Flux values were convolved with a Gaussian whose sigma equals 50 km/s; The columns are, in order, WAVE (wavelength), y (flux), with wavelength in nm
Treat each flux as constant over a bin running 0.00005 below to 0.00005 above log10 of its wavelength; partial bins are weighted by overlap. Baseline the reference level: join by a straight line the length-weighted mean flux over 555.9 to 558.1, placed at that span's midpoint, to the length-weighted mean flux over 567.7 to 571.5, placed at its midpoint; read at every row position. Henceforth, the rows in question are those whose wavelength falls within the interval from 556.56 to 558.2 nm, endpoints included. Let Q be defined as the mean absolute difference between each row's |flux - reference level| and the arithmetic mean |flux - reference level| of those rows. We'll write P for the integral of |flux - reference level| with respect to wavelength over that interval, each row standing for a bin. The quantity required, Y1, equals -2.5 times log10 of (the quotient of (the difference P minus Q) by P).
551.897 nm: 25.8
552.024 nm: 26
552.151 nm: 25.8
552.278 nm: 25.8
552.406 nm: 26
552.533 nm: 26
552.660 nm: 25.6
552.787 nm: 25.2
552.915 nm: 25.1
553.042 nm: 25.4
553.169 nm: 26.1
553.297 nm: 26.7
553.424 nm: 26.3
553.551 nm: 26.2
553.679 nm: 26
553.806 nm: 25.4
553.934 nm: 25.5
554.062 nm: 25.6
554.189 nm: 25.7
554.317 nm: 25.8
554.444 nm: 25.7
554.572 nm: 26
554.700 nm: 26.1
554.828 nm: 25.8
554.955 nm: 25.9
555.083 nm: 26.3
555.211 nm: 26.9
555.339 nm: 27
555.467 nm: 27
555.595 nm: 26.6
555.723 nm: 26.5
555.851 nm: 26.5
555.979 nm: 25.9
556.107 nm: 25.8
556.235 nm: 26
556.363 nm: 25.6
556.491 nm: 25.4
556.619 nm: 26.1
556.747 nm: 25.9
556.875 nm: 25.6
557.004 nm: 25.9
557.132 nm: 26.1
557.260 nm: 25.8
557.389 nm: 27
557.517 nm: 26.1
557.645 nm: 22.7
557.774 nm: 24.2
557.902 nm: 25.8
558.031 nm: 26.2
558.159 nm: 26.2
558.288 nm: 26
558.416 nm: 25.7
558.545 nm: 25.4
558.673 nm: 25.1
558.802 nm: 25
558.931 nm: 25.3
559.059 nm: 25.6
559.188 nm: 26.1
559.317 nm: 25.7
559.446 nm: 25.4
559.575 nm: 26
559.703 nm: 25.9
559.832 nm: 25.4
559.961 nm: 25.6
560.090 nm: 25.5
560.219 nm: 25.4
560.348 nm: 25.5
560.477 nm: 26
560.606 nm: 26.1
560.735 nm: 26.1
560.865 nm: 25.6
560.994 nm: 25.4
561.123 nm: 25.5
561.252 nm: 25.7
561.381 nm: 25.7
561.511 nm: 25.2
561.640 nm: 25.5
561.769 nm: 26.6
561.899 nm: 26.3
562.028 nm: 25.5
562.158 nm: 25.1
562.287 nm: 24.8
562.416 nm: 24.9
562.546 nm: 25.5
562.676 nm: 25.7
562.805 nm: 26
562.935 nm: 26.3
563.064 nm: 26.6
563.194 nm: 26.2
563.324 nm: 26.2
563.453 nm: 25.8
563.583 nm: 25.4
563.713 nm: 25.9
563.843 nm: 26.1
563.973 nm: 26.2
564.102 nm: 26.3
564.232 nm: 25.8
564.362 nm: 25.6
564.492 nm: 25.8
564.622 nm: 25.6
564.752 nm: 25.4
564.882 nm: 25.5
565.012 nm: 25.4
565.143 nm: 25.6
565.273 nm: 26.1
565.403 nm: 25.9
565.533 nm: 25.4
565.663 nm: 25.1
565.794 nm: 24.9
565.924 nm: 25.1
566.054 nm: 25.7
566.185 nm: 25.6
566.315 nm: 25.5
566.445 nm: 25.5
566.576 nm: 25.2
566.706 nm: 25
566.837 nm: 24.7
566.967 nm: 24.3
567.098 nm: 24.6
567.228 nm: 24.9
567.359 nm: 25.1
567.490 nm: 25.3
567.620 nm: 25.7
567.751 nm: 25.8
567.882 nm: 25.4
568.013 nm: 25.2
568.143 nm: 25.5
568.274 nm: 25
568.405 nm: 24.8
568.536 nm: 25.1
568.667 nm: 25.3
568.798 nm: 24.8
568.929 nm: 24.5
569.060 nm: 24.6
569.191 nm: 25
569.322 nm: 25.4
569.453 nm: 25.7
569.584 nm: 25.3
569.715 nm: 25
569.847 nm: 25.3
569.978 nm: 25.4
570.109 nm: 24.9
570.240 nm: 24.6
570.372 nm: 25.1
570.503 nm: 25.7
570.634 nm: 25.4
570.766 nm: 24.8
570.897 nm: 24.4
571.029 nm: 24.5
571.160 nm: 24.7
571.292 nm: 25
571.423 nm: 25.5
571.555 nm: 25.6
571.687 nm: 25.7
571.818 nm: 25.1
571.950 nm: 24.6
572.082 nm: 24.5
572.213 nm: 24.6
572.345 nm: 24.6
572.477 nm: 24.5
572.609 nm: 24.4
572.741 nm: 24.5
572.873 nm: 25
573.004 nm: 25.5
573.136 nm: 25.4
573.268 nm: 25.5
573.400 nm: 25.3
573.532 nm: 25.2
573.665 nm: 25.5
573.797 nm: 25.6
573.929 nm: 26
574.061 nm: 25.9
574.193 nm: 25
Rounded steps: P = 1.15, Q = 0.56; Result 0.73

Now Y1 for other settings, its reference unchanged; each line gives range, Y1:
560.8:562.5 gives 0.67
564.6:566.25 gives 0.41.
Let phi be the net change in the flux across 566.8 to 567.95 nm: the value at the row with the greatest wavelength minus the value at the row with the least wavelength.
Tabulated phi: 0.70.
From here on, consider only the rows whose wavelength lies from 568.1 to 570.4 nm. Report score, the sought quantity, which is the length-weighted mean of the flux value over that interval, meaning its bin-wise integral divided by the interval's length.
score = 25.1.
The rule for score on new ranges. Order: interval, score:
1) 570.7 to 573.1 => 24.9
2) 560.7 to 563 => 25.6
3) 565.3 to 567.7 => 25.2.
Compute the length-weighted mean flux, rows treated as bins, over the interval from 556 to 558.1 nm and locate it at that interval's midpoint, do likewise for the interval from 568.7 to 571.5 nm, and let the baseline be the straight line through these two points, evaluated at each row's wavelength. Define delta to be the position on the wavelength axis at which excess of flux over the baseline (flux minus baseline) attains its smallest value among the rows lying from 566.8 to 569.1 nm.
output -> 566.967 nm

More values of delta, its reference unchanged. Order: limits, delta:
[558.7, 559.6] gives 558.802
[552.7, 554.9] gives 552.915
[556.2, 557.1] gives 556.491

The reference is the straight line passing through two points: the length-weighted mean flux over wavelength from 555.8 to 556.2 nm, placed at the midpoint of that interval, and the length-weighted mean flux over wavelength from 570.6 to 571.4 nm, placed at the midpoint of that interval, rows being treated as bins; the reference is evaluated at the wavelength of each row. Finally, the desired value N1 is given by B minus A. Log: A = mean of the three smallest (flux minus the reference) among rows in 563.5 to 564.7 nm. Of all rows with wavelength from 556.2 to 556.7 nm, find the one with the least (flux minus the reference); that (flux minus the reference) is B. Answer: -0.8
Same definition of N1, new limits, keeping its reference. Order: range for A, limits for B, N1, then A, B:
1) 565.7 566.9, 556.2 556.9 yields -0.3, -0.32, -0.61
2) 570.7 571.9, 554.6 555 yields -0.1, -0.27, -0.35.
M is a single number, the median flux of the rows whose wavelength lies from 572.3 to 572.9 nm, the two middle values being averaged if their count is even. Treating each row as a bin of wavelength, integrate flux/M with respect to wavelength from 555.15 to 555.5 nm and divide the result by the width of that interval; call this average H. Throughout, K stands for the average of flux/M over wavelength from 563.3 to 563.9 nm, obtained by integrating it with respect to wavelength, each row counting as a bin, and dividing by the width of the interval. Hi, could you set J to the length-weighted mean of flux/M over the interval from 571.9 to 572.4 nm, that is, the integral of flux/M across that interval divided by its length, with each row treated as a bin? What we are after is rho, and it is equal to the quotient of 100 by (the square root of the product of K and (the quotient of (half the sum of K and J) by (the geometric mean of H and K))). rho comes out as 100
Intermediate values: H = 1.100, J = 1.00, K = 1.06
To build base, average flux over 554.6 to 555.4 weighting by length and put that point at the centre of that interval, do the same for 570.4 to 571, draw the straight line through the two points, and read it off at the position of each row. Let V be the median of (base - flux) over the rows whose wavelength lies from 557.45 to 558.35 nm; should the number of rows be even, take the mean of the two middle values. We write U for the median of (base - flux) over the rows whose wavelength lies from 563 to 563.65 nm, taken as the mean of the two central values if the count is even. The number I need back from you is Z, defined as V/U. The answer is -0.1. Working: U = -0.55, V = 0.04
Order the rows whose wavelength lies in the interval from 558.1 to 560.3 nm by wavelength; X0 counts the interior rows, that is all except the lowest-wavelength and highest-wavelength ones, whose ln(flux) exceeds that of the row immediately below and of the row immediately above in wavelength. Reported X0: 3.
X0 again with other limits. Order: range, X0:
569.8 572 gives 3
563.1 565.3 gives 3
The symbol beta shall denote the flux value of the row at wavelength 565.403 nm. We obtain 25.9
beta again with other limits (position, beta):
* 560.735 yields 26.1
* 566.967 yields 24.3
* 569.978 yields 25.4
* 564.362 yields 25.6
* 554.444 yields 25.7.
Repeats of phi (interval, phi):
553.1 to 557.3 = -0.30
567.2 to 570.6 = 0.80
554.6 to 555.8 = 0.40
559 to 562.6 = -0.10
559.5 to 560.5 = 0.00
